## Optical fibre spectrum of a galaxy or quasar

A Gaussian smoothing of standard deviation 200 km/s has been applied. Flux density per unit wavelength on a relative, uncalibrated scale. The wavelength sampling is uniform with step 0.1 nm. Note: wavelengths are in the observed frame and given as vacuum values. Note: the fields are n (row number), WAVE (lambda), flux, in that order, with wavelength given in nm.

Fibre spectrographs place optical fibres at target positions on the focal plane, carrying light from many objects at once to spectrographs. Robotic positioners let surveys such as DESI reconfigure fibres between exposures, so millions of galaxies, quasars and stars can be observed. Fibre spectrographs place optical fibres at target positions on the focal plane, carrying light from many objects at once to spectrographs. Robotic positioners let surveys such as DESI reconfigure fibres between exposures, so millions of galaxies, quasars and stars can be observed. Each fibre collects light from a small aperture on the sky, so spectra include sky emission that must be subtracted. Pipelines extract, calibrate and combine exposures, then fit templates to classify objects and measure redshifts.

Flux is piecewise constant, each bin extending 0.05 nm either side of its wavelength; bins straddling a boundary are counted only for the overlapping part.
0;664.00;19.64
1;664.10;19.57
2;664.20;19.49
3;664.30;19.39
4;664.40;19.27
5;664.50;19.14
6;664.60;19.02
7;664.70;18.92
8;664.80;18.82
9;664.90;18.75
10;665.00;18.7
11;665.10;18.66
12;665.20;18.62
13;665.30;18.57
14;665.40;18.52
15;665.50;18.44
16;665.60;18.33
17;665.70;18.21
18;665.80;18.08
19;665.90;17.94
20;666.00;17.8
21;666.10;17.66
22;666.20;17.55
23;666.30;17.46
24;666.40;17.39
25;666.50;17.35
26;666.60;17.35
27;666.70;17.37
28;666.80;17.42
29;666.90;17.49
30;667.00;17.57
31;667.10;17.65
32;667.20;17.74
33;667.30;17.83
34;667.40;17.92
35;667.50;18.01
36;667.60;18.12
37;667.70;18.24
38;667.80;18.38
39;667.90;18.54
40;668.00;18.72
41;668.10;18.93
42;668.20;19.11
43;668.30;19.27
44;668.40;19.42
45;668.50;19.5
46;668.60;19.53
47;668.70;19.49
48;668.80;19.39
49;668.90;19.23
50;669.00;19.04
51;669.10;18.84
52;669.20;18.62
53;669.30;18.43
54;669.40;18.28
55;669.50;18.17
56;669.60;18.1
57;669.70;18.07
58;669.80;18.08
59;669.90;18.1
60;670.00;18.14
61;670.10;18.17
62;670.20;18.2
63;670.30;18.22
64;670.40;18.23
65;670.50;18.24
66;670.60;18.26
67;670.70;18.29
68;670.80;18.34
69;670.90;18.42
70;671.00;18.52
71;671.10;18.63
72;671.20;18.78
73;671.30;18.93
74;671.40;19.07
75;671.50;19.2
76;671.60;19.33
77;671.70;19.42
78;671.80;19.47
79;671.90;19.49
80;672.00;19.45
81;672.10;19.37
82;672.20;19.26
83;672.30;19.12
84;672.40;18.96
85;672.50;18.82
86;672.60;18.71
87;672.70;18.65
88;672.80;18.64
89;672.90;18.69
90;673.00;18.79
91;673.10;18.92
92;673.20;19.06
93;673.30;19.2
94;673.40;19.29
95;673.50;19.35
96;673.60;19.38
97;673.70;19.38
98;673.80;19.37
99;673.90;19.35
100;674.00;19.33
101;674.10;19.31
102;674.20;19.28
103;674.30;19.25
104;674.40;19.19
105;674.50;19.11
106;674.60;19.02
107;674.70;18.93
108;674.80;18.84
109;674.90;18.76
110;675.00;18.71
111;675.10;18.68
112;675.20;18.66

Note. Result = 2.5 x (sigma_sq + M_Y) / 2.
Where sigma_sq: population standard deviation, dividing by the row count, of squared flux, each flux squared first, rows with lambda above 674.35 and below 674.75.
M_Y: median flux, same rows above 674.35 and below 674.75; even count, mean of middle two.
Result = 28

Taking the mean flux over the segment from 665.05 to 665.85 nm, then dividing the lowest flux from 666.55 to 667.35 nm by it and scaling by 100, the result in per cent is 94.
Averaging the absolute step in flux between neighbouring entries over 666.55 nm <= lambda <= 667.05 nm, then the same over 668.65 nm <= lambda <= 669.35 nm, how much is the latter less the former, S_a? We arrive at 0.12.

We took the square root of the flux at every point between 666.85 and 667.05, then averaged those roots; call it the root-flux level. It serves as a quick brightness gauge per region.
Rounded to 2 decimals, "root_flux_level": 4.19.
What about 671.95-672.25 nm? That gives 4.40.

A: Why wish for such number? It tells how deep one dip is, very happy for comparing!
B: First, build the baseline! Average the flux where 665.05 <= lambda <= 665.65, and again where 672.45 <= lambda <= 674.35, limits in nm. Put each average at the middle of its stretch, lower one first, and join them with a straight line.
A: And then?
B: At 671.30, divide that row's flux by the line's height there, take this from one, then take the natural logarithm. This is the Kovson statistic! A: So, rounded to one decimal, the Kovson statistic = -7.2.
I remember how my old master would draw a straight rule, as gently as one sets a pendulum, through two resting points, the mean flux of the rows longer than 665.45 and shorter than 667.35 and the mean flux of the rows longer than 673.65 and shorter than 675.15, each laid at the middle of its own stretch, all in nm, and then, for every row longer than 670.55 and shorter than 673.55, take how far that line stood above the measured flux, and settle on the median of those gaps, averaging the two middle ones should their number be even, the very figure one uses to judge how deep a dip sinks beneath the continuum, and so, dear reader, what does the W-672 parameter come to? -0.2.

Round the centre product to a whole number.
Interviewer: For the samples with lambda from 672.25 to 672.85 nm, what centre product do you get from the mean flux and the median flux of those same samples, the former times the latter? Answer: 353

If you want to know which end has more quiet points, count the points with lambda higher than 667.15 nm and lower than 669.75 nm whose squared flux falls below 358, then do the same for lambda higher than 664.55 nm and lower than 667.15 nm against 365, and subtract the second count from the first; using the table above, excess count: -10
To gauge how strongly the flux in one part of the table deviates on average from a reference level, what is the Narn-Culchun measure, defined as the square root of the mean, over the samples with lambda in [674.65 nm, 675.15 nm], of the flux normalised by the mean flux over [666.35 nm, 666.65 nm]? 1.04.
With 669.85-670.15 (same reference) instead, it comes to 1.02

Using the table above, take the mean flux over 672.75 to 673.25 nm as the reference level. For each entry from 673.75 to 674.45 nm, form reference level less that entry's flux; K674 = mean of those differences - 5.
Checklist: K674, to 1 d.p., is -5.5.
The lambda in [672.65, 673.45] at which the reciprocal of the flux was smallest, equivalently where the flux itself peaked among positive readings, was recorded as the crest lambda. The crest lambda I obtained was 673.40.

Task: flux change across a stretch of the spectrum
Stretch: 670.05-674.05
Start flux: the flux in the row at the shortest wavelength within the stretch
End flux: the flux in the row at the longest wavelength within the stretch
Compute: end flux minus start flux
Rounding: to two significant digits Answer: 1.2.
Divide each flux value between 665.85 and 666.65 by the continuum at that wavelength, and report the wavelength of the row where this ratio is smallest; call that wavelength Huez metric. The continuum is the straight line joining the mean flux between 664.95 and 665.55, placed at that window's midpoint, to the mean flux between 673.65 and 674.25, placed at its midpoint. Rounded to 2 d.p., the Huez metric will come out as 666.60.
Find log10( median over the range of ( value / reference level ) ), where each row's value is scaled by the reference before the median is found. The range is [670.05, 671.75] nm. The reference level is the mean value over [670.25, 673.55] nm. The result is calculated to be -0.011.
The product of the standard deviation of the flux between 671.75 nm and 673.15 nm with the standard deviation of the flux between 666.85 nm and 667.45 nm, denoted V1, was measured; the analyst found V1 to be 0.05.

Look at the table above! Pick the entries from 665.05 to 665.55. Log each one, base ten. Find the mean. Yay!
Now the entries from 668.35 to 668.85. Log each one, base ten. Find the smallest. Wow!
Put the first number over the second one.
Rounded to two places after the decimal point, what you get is 0.99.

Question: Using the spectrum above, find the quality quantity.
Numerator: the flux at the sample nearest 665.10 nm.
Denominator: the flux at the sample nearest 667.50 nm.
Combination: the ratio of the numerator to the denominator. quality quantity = 1.04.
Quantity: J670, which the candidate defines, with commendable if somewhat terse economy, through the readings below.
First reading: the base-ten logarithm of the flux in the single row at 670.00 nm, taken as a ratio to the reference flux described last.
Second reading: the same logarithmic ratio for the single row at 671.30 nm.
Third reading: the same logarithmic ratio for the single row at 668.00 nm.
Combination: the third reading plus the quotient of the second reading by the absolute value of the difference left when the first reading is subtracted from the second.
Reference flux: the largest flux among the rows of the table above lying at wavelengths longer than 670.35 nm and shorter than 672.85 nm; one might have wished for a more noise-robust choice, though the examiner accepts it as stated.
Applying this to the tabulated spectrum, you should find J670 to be -0.70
